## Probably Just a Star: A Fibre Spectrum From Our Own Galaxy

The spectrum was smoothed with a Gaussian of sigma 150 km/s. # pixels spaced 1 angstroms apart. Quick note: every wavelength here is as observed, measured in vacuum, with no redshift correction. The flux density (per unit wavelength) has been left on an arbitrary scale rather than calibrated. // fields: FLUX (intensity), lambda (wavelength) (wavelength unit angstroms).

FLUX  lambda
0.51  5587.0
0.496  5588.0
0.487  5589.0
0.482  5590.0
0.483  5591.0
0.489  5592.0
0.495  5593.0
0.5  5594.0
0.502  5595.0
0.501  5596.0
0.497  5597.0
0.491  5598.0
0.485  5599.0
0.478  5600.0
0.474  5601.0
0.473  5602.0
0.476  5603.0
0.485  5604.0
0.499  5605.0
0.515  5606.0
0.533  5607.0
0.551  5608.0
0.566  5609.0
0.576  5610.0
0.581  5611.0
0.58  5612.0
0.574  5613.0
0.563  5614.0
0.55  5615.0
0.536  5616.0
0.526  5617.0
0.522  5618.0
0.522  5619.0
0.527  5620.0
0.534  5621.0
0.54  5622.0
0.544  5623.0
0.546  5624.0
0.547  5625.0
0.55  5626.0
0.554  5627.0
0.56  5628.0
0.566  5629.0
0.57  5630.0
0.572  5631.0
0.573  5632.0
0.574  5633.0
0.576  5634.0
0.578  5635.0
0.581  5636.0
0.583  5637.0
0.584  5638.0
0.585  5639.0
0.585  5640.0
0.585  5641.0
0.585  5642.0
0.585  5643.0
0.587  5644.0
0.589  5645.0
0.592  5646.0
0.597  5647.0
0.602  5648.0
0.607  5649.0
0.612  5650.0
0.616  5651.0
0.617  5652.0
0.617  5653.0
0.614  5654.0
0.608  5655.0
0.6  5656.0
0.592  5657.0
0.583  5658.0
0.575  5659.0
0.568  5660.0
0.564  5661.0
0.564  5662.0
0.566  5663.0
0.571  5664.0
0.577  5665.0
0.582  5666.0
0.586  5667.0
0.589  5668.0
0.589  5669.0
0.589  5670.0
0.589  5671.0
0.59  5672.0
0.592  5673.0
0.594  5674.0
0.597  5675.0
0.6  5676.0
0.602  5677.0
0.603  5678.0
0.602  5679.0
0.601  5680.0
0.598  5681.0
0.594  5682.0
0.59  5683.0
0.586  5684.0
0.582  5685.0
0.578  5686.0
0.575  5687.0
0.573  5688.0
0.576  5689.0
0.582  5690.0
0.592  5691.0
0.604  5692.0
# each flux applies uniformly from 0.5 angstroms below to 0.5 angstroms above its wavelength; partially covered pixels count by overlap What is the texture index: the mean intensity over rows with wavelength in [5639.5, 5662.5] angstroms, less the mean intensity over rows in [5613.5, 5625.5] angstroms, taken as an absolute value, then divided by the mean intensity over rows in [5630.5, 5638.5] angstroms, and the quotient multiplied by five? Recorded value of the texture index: 0.48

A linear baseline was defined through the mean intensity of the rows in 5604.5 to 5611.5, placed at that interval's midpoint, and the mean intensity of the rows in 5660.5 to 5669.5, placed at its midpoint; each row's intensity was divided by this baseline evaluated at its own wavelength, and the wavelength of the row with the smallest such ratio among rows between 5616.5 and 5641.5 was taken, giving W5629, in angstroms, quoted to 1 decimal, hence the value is 5619.0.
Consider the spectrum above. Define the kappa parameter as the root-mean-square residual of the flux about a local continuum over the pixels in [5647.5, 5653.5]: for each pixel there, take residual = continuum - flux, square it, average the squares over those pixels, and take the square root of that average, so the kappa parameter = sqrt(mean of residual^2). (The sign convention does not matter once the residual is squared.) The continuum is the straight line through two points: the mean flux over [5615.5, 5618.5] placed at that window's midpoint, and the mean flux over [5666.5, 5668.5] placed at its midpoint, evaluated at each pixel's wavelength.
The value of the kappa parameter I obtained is 0.045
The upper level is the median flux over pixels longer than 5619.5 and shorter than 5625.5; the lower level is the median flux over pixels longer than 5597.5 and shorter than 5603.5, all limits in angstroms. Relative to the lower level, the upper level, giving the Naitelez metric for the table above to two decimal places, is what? 1.14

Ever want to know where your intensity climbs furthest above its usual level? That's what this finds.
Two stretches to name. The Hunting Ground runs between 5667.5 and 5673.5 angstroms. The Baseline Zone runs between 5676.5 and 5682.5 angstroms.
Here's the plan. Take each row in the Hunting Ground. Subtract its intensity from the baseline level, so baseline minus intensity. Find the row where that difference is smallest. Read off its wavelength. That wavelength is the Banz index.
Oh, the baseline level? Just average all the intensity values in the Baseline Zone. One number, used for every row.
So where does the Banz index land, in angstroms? 5673.0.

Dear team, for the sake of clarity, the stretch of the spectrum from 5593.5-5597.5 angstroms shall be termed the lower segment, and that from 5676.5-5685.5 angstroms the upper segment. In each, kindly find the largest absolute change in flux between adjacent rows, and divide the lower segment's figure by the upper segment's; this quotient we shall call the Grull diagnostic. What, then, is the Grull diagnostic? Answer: 1.00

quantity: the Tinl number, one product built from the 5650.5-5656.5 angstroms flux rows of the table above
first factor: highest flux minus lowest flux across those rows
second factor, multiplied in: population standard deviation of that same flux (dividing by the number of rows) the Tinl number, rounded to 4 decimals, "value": 0.0001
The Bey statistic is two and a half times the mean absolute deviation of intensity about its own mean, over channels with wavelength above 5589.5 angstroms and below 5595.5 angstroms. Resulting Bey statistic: 0.018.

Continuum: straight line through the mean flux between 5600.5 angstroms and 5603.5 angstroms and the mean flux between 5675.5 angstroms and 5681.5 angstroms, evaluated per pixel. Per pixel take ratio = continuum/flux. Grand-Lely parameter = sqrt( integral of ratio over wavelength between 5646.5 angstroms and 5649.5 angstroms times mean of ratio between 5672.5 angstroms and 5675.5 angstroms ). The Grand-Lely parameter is 1.66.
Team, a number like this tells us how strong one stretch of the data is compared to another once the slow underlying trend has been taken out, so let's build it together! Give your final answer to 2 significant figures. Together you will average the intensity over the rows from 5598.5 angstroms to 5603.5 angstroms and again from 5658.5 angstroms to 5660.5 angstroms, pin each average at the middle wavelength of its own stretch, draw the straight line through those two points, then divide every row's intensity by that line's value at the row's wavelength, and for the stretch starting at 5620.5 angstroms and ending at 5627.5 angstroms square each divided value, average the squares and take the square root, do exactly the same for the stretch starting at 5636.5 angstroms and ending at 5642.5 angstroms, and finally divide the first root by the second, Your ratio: 0.98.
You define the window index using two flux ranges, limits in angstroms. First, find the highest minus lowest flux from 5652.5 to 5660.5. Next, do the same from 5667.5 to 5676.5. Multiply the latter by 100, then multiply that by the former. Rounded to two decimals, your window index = 0.05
